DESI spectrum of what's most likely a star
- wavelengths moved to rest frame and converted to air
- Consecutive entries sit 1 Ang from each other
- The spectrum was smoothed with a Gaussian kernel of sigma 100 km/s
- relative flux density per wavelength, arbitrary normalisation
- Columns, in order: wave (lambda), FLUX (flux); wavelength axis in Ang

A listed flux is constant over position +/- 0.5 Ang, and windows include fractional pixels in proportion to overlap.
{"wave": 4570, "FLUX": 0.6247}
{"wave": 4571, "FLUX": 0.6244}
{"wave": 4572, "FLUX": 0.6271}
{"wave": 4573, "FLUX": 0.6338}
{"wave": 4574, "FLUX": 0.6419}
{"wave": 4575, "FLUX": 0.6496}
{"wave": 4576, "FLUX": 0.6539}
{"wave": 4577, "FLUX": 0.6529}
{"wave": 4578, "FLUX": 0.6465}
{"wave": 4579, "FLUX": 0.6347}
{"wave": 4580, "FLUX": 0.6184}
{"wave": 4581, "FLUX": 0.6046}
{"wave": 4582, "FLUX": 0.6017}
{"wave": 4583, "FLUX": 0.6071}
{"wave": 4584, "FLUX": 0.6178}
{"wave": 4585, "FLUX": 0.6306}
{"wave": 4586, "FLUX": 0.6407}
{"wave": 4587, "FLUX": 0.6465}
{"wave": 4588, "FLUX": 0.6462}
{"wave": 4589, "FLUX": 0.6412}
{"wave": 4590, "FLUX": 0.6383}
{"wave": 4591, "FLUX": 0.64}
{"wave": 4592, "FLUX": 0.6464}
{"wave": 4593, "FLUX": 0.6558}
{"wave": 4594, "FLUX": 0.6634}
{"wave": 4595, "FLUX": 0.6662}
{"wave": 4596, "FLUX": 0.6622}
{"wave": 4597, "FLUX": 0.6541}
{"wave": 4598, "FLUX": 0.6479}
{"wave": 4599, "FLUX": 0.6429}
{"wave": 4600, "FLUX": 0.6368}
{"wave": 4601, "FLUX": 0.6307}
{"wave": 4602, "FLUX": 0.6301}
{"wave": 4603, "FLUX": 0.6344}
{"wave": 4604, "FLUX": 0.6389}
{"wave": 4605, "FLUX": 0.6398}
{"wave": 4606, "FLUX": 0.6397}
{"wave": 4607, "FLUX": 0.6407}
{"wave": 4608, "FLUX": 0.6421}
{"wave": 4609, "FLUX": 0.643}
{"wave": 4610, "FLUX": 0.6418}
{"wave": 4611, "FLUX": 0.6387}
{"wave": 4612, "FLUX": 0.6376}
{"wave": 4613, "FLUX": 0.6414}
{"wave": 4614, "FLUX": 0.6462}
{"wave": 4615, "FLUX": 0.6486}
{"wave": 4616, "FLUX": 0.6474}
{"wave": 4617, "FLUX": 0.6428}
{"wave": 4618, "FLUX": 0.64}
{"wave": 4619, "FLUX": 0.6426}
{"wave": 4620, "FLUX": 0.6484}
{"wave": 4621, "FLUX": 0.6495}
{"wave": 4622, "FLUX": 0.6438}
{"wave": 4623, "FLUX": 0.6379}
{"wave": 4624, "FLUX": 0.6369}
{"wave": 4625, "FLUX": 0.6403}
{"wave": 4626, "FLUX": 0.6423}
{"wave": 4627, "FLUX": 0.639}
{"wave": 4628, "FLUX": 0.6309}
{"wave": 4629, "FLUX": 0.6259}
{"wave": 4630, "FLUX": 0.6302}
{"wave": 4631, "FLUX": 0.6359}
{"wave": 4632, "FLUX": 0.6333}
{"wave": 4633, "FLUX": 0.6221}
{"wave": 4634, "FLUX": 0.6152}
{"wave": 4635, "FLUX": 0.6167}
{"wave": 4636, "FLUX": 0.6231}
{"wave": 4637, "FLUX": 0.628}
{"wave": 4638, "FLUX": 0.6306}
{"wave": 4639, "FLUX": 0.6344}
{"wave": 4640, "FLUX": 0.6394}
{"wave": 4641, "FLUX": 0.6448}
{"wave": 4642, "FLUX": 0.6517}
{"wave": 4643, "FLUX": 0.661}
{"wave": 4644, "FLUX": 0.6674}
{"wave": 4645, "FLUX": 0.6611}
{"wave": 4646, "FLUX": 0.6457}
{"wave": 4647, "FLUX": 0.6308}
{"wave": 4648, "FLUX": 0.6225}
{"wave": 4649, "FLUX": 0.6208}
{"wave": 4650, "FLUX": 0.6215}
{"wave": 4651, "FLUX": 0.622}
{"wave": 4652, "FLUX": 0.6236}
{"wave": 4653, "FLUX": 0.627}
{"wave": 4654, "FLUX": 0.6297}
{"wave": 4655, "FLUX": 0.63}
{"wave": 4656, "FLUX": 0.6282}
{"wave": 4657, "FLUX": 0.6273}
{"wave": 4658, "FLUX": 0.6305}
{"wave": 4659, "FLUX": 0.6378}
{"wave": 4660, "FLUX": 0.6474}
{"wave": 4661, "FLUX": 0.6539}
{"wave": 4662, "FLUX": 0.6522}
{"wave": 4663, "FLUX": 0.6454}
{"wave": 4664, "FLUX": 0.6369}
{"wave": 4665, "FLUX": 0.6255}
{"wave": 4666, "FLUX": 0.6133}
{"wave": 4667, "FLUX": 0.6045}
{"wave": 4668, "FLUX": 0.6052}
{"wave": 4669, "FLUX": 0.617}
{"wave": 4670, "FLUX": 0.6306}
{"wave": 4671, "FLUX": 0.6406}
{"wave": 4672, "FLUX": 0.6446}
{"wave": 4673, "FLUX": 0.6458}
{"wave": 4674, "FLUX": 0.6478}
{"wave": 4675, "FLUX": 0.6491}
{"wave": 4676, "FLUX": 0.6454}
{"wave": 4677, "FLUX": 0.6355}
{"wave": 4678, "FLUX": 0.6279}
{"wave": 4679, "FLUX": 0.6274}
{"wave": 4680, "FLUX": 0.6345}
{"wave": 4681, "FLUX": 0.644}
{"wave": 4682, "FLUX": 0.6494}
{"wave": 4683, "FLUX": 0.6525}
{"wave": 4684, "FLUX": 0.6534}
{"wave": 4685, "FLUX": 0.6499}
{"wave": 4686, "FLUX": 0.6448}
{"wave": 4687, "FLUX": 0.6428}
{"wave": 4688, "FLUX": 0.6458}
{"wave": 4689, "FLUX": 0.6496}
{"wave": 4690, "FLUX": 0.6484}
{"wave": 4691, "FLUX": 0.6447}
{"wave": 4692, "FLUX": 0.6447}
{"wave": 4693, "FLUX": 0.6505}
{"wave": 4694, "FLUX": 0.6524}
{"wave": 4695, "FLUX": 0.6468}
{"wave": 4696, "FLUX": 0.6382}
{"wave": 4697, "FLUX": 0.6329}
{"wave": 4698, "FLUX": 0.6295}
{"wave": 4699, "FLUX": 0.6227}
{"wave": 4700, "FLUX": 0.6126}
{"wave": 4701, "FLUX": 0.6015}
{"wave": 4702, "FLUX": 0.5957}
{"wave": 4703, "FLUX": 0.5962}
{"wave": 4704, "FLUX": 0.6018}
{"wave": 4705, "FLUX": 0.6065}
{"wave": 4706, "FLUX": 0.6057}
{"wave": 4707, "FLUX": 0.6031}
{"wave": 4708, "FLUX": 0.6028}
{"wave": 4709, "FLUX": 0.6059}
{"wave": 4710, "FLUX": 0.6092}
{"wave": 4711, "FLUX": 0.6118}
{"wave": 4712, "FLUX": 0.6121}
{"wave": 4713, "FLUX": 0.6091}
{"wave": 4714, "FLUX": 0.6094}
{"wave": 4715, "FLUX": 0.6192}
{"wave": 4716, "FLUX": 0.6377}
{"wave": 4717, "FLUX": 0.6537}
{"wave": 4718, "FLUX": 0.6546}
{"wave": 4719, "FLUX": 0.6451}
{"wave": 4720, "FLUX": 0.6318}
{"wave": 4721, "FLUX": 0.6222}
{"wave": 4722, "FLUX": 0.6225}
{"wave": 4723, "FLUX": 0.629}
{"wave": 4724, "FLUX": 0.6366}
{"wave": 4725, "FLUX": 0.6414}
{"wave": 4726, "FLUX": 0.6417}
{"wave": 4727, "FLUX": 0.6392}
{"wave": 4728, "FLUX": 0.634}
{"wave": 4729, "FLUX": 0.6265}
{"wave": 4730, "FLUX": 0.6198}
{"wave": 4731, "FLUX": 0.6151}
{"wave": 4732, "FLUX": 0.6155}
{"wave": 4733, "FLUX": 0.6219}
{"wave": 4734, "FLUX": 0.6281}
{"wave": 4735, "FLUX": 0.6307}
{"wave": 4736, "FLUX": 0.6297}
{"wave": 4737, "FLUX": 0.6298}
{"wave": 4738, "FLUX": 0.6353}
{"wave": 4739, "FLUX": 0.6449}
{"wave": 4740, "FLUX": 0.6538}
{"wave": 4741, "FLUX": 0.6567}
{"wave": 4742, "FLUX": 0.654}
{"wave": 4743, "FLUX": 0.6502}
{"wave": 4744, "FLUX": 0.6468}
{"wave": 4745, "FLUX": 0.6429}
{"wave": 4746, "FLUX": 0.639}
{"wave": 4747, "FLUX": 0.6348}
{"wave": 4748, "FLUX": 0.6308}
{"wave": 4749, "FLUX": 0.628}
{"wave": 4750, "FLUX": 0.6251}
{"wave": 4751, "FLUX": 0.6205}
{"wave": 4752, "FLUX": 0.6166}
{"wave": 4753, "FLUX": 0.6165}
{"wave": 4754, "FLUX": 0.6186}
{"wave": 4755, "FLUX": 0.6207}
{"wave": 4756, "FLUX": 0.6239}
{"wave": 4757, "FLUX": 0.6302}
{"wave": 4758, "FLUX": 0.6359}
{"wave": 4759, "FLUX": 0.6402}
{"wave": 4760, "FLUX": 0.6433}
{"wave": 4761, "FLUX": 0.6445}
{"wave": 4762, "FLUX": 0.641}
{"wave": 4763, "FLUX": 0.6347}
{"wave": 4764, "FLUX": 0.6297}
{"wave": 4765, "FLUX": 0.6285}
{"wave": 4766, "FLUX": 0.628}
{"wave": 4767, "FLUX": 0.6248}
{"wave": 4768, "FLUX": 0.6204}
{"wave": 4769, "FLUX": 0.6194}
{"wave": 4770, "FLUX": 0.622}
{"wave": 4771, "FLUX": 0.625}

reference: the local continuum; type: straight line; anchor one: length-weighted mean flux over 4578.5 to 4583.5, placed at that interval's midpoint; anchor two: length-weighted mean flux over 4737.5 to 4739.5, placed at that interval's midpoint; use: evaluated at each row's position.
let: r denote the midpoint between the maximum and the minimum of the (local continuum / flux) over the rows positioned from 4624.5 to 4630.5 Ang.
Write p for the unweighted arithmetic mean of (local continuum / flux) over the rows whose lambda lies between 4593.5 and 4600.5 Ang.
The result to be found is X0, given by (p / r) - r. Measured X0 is -0.02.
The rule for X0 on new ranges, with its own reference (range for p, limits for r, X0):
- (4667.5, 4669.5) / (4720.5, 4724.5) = 0.00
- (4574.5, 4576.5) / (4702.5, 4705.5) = -0.16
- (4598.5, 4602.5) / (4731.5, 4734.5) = -0.08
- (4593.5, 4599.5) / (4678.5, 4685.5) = -0.03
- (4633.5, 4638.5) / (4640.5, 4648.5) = 0.06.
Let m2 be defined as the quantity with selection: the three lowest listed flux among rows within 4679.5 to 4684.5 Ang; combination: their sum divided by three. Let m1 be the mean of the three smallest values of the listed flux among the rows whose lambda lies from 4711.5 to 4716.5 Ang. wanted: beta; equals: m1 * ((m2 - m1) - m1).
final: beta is -0.353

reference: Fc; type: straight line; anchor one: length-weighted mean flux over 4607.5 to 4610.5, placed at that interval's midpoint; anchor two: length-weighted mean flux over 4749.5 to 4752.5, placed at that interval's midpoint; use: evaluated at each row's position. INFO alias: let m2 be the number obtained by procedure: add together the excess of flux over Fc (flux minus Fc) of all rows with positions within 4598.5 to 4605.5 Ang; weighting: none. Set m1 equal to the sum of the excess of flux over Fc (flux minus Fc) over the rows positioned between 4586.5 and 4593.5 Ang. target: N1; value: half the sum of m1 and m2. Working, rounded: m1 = -0.002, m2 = -0.050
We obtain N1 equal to -0.026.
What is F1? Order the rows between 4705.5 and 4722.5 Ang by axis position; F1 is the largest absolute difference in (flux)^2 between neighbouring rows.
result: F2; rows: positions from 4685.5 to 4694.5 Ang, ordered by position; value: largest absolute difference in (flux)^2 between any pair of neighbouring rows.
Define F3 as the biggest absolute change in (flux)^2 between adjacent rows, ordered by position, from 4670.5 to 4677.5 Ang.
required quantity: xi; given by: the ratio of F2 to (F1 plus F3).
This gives 0.21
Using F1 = 0.023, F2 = 0.0075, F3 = 0.013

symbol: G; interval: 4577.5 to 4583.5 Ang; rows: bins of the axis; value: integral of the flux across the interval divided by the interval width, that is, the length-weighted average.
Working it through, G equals 0.619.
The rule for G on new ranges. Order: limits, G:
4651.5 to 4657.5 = 0.628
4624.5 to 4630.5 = 0.635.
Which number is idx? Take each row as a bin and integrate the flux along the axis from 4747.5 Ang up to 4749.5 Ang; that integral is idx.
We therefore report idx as 1.26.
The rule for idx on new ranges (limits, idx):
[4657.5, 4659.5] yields 1.27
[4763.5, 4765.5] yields 1.26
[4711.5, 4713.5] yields 1.22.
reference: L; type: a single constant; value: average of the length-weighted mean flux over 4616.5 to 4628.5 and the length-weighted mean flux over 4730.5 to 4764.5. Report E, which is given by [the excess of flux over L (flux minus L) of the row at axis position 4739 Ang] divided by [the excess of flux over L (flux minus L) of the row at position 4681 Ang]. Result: 1.1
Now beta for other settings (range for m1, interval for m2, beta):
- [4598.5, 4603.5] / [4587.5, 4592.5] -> -0.394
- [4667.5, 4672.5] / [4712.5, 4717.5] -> -0.385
